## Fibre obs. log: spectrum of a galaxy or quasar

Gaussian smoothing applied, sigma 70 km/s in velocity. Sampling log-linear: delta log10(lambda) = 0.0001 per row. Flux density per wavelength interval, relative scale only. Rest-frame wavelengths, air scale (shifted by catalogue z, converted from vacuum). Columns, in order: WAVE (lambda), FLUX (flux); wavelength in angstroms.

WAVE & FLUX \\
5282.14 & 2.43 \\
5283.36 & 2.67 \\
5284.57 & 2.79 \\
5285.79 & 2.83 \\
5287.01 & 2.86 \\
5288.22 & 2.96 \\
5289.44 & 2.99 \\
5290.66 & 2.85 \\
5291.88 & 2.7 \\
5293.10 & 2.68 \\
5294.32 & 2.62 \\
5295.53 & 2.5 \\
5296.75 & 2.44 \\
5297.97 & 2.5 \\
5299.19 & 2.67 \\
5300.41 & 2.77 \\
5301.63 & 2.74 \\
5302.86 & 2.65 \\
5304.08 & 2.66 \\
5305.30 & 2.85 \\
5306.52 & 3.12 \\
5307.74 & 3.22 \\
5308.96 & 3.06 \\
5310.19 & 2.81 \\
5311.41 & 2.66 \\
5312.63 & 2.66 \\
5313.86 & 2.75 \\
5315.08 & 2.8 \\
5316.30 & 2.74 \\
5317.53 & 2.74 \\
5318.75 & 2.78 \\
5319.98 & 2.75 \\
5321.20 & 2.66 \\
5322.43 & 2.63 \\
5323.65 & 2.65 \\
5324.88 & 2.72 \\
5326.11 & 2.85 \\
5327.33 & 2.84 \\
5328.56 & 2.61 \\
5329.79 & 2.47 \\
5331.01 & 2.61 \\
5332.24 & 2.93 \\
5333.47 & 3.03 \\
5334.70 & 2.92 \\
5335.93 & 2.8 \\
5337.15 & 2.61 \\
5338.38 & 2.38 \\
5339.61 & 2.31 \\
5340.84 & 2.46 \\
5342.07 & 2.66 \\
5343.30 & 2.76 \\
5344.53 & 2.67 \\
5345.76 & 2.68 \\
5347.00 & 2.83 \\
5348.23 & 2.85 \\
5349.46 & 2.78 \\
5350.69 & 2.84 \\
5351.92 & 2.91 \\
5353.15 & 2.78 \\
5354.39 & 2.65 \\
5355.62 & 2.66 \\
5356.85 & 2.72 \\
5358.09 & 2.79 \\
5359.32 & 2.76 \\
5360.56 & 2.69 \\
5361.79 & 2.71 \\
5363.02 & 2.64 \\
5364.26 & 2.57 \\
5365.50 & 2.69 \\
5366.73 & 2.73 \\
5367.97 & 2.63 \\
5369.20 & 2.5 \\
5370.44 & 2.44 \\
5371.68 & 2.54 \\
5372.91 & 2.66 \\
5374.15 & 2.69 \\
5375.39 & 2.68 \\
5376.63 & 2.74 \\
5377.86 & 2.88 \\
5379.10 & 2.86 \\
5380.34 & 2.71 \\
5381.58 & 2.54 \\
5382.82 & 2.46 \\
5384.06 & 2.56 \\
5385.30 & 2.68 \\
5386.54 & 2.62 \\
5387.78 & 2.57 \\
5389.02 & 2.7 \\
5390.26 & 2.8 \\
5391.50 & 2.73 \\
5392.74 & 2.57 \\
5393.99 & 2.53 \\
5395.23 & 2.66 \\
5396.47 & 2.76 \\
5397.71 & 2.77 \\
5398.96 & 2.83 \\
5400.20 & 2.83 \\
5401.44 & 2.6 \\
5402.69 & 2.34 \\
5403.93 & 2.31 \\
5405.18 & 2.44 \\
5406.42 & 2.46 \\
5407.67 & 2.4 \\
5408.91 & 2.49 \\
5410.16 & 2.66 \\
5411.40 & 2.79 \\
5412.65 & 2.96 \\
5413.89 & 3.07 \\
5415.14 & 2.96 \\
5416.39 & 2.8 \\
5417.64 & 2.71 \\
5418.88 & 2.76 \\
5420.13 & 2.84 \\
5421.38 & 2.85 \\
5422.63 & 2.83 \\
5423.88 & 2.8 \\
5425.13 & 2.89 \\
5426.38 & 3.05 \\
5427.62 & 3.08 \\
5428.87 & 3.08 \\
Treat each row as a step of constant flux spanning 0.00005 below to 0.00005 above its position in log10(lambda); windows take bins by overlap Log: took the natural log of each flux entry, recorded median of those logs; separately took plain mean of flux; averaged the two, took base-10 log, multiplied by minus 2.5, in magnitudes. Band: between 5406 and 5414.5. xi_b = -0.66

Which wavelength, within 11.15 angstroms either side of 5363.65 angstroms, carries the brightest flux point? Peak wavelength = 5358.09 angstroms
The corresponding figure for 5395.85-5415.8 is 5413.89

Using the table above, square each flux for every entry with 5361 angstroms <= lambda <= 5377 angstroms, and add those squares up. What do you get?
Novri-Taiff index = 90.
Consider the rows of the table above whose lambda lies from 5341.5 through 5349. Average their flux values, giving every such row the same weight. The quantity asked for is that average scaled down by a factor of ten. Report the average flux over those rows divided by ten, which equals 0.274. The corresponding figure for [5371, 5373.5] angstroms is 0.260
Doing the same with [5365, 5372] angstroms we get 0.259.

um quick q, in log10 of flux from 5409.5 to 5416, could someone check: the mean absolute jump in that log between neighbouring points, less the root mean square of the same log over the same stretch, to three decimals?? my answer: -0.441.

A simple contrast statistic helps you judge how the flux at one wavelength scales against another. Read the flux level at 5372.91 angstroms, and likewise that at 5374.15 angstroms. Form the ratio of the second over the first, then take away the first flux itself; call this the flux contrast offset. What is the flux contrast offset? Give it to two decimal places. -1.65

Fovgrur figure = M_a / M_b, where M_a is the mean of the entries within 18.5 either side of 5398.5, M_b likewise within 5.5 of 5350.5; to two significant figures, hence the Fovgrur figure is 0.96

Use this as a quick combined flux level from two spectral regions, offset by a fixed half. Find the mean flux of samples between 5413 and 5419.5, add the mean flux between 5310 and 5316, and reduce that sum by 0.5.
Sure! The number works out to 5.10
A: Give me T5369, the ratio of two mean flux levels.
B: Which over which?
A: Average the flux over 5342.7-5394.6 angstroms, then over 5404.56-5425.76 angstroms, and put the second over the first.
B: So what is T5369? 1.023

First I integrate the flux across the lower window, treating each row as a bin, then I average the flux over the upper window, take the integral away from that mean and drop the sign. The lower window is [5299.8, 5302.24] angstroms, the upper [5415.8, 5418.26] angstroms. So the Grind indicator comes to 3.97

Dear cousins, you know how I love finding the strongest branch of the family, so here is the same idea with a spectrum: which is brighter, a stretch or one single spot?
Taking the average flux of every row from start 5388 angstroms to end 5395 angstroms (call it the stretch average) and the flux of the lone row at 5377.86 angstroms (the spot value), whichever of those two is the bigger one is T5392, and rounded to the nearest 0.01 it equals 2.88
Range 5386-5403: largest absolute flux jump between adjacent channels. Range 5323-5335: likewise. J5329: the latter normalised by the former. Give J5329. 1.2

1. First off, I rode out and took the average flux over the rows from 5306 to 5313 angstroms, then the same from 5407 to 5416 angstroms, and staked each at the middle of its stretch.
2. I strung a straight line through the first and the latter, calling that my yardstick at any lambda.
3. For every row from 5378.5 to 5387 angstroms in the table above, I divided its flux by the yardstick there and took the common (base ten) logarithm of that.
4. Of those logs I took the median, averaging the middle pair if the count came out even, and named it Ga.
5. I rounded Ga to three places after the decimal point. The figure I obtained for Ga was -0.029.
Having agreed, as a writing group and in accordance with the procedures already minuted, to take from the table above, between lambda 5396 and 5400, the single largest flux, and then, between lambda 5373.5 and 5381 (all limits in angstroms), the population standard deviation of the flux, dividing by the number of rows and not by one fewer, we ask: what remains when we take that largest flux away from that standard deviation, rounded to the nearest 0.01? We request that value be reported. -2.75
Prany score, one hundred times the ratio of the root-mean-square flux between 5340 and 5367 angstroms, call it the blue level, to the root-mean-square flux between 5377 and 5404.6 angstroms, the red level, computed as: 102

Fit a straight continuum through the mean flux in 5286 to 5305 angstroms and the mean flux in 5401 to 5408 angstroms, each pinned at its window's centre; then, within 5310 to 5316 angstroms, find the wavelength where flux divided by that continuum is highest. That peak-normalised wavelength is 5315.08 angstroms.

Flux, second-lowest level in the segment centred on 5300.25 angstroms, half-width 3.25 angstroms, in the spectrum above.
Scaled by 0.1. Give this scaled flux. 0.265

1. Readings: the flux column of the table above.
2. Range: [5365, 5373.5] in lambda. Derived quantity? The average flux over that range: 2.60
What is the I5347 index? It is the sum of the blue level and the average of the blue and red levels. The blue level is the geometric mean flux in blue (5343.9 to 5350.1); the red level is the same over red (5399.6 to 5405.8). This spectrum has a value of 5.39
